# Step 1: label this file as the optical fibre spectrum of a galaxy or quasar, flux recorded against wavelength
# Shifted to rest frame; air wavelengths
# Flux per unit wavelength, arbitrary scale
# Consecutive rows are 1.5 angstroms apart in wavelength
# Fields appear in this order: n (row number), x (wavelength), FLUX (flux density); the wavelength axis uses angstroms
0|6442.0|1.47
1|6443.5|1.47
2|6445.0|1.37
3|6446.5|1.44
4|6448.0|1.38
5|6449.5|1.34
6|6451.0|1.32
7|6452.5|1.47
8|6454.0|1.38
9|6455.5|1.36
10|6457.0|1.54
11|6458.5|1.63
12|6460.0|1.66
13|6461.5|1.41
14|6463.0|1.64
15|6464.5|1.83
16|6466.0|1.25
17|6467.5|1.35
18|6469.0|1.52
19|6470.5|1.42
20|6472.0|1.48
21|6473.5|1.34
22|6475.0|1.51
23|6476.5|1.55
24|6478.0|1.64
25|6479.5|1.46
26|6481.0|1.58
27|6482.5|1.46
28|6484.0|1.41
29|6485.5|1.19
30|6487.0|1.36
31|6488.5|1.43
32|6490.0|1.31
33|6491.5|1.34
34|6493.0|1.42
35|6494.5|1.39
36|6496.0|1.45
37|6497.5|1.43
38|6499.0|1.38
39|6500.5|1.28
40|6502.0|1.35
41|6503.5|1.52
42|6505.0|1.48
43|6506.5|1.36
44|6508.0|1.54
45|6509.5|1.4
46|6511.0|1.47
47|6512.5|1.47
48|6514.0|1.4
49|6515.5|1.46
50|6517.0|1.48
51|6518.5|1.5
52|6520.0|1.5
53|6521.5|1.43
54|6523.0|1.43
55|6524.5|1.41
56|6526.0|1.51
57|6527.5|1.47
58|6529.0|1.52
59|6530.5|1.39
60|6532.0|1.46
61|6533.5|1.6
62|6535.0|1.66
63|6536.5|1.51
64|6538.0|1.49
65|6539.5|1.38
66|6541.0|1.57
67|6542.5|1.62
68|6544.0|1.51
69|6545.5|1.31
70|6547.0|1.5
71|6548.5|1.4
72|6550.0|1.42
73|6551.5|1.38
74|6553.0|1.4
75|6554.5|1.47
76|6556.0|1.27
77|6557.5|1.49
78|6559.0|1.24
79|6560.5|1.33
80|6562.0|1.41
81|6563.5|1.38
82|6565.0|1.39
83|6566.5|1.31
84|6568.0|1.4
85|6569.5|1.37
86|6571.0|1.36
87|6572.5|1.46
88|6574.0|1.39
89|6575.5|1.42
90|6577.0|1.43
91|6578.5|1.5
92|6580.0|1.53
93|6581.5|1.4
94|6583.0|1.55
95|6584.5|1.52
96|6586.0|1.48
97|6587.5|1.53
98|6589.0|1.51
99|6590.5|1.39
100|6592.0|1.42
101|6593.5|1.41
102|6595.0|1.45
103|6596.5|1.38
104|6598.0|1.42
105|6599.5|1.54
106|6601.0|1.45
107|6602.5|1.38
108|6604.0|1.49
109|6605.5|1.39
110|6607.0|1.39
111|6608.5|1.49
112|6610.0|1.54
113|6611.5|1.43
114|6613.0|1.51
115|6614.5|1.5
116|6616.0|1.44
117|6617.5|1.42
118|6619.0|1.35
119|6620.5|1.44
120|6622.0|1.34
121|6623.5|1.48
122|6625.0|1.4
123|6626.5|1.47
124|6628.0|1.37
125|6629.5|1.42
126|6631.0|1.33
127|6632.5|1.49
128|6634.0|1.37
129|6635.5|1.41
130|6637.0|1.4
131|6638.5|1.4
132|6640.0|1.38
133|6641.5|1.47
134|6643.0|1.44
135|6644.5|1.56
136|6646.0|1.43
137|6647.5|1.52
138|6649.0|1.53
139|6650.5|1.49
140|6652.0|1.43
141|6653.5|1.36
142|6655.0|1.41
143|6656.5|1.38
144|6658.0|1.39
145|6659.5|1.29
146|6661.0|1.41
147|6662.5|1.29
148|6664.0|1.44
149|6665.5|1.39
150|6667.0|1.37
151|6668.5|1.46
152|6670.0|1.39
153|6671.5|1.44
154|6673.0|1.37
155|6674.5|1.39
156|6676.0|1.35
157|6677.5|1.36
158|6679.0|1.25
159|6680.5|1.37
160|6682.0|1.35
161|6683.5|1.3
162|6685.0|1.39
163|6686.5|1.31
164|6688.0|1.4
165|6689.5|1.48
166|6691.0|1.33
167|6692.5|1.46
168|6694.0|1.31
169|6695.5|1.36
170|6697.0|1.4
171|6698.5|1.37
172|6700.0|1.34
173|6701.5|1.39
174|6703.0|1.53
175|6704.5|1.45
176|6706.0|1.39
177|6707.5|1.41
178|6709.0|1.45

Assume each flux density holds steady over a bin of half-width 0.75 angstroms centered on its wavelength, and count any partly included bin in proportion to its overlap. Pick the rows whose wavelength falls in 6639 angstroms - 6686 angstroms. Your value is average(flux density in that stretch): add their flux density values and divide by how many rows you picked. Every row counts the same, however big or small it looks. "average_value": 1.40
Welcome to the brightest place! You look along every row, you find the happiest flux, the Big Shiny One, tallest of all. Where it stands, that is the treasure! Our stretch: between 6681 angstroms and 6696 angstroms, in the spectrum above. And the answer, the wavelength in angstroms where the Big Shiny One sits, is 6689.5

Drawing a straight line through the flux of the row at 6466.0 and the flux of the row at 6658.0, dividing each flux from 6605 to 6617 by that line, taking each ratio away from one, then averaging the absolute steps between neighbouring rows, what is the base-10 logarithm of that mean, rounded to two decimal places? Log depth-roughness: -1.36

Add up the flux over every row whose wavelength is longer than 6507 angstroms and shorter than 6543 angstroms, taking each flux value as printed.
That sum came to 36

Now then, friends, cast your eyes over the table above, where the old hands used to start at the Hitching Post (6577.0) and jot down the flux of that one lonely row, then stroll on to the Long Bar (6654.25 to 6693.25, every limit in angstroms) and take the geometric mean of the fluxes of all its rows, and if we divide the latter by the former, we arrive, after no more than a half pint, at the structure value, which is 0.96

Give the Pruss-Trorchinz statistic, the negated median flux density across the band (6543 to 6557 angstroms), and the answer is -1.40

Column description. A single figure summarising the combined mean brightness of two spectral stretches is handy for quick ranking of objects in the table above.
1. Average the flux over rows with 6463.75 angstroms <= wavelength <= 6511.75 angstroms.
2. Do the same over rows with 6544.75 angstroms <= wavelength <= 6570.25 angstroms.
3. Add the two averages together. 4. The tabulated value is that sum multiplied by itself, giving 7.92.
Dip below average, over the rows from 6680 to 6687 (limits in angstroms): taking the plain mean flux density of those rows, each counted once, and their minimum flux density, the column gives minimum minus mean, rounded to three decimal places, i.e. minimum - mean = -0.044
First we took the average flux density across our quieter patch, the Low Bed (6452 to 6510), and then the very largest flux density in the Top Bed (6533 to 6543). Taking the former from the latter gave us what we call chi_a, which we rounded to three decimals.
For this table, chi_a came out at 0.211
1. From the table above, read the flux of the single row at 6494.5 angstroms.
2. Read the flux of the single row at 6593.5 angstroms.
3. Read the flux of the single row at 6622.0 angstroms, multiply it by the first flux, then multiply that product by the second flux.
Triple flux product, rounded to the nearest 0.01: 2.63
